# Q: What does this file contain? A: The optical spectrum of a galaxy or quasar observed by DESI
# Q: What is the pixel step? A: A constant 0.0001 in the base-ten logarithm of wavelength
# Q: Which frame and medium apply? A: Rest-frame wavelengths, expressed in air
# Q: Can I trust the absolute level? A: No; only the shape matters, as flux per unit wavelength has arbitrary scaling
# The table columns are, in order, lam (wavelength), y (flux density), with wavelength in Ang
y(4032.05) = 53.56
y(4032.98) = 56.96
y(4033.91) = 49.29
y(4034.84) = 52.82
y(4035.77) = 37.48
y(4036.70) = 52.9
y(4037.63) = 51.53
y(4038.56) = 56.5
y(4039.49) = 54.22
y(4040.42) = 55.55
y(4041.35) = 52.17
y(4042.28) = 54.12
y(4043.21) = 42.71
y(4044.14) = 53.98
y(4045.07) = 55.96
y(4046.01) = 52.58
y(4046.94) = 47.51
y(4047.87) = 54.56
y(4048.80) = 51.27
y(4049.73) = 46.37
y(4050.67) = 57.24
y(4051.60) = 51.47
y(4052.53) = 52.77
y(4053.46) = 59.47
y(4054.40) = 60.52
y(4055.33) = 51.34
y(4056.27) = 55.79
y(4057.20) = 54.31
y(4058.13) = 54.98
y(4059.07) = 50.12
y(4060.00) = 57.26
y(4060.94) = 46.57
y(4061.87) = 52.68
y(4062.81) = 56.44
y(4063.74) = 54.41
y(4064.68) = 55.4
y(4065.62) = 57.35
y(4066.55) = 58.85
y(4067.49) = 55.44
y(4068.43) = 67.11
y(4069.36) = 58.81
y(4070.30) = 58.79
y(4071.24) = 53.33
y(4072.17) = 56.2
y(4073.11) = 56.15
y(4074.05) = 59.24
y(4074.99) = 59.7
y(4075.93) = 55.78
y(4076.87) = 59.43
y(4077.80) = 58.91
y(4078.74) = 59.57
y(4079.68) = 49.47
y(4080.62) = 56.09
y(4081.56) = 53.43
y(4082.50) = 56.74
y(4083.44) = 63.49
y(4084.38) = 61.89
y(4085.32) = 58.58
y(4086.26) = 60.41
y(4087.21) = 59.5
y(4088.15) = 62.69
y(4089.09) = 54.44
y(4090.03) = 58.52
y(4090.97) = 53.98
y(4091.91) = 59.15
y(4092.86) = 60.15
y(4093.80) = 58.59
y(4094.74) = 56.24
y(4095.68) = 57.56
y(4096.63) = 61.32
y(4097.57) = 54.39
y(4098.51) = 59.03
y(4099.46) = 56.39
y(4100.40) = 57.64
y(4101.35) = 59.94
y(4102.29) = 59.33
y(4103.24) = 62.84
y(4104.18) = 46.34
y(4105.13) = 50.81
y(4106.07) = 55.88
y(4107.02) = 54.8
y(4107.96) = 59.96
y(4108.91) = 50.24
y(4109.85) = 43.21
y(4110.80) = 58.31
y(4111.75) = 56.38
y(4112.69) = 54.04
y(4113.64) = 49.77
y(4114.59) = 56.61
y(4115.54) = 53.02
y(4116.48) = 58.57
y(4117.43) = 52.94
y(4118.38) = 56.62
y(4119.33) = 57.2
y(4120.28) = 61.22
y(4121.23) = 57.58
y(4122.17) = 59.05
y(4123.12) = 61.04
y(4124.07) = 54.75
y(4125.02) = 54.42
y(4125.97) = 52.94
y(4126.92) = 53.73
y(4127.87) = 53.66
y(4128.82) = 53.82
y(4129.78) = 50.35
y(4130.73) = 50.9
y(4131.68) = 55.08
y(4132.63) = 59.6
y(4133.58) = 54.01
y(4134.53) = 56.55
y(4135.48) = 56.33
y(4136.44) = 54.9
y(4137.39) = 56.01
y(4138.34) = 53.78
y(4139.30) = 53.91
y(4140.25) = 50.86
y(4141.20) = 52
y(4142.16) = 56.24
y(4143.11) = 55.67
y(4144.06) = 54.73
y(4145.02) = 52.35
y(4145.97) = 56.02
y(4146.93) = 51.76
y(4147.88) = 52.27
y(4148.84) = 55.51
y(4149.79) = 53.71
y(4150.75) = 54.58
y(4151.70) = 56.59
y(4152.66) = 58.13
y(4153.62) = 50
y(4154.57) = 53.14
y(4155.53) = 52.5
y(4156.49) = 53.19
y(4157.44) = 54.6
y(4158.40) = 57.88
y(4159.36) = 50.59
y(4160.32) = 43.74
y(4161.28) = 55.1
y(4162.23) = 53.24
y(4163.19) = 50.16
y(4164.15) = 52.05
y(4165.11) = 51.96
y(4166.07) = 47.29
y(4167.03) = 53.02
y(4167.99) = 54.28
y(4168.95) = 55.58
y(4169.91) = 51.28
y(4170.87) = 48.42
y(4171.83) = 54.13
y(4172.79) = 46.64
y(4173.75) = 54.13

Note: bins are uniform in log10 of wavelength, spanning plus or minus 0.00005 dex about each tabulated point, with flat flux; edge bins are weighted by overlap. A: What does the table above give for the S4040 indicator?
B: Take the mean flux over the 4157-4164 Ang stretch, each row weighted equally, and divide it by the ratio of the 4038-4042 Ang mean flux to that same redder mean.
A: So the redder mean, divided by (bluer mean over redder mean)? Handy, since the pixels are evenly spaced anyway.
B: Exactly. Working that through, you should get 49.9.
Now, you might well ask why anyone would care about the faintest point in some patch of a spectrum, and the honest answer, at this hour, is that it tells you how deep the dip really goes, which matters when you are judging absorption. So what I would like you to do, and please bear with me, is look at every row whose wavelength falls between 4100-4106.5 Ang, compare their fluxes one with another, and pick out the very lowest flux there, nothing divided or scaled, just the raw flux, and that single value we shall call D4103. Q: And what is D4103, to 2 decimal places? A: 46.34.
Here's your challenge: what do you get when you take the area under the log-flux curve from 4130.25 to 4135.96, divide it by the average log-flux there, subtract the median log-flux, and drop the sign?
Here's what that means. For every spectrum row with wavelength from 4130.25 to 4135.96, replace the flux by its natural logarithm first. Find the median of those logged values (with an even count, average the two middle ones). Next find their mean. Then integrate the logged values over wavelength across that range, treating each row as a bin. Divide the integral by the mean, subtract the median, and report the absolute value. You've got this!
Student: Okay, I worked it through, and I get 1.690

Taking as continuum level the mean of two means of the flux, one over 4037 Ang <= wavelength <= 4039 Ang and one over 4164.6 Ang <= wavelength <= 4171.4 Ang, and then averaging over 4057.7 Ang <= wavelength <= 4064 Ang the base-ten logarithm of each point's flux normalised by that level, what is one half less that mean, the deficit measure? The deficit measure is 0.498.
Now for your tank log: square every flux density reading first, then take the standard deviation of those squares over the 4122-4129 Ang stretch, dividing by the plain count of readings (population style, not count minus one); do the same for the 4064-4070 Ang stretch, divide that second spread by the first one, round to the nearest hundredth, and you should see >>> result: 1.55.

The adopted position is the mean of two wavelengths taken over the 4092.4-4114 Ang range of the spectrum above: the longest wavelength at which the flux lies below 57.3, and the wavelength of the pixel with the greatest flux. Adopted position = 4108.4 Ang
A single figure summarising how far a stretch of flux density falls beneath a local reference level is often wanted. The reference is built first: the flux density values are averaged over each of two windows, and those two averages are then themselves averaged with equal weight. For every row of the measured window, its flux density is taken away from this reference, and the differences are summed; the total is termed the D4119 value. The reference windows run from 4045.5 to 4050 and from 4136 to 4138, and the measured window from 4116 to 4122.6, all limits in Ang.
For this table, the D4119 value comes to -32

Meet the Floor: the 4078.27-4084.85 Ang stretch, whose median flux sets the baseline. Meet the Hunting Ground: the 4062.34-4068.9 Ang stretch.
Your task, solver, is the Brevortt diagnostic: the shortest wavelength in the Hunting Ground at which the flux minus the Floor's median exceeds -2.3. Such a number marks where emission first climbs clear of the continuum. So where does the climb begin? 4062.81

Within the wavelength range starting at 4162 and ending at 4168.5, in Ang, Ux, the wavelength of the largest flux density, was 4167.99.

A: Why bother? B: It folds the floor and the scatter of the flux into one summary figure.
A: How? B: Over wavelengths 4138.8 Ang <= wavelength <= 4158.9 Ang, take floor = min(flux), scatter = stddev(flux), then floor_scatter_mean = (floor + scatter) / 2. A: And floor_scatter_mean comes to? 26.1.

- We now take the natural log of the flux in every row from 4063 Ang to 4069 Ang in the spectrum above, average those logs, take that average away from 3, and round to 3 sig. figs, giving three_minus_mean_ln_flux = -1.06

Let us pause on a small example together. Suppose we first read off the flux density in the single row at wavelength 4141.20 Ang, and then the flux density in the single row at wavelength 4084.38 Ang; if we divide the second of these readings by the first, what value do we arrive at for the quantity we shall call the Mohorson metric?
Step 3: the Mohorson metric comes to 1.19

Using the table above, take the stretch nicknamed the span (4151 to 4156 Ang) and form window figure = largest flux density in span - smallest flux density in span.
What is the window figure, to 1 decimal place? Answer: 8.1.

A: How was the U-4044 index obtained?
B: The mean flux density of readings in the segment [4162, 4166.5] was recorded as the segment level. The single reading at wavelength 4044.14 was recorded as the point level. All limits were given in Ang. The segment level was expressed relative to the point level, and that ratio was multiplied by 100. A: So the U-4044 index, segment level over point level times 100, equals 94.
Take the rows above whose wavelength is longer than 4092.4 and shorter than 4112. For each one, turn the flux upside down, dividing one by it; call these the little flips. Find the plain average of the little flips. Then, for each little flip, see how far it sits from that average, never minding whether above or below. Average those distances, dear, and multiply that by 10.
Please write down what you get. 0.0126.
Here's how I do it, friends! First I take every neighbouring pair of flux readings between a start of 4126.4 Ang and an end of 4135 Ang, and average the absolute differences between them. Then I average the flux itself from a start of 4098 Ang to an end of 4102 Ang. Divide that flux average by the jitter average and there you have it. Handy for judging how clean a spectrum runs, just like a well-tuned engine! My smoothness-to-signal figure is 22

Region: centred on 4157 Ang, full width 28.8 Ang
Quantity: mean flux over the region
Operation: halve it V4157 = 26.5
